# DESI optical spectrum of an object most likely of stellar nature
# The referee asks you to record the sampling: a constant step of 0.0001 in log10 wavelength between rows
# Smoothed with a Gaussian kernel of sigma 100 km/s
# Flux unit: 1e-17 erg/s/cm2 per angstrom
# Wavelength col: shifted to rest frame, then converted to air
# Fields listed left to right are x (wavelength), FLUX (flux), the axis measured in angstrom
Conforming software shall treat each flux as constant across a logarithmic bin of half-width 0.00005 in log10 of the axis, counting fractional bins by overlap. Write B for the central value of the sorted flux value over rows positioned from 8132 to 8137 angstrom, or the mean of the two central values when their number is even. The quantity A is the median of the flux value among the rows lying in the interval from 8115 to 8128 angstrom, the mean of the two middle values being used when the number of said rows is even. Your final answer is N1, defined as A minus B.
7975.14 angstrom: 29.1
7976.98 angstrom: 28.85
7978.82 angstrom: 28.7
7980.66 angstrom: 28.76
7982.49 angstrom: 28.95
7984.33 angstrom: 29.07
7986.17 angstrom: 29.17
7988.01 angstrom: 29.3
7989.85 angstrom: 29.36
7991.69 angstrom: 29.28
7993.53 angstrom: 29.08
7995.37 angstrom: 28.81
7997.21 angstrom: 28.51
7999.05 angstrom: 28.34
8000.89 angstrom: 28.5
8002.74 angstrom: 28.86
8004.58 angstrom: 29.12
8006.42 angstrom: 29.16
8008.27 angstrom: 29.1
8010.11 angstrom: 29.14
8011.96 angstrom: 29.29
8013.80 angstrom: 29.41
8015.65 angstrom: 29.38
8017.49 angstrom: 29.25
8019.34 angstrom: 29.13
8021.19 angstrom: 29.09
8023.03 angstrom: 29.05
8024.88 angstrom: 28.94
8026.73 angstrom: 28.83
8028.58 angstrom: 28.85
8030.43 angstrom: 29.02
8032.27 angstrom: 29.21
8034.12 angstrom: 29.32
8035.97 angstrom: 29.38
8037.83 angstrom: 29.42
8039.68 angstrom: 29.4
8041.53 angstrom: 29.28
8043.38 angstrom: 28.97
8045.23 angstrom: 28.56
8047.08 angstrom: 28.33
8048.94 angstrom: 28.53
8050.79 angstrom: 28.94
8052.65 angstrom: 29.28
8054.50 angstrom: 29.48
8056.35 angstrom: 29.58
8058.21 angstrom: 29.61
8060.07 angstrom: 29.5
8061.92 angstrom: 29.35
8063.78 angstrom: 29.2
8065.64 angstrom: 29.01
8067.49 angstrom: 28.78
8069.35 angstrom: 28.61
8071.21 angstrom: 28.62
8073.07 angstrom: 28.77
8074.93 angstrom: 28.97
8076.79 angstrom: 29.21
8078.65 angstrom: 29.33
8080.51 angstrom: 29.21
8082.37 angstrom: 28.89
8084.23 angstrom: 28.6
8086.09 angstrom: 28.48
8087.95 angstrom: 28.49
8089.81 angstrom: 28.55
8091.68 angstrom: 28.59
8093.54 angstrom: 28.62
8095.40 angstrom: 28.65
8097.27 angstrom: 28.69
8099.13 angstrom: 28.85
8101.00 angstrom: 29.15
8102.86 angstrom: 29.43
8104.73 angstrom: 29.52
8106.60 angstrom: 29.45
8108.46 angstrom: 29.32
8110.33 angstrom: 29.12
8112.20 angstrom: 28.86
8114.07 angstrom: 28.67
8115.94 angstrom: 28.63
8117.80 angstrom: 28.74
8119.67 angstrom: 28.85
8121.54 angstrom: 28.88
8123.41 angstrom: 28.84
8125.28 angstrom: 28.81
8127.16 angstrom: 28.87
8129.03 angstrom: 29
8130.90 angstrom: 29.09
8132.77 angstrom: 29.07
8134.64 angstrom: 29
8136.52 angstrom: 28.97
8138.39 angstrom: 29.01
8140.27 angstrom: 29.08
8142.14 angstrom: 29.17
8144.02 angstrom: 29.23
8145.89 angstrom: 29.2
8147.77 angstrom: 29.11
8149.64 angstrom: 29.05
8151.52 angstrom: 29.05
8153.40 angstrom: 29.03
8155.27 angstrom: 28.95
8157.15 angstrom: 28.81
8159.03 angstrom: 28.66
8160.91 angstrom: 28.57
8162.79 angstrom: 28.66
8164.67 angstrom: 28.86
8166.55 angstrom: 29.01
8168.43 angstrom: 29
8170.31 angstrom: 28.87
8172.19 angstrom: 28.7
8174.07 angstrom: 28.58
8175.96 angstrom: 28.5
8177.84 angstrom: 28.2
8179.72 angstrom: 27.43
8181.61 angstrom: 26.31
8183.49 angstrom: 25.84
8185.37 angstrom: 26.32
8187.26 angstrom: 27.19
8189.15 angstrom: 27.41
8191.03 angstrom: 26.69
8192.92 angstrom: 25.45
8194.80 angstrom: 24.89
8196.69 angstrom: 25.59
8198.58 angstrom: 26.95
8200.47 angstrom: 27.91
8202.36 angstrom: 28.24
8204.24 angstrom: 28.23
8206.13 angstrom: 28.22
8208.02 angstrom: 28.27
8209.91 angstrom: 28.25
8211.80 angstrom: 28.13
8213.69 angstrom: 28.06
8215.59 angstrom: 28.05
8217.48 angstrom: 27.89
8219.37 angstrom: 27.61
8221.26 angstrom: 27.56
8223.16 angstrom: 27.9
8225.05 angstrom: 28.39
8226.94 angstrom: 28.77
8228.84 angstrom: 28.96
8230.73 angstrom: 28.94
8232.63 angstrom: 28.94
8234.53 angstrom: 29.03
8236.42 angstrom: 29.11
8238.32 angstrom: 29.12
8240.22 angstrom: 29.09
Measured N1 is -0.2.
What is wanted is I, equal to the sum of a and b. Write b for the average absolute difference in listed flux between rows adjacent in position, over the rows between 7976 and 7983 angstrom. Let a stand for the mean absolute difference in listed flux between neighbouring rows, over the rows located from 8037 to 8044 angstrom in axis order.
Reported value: 0.28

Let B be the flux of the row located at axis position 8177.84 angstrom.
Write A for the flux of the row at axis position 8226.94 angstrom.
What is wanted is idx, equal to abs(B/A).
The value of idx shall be 0.98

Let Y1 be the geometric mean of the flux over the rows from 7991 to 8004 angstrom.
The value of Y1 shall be 28.8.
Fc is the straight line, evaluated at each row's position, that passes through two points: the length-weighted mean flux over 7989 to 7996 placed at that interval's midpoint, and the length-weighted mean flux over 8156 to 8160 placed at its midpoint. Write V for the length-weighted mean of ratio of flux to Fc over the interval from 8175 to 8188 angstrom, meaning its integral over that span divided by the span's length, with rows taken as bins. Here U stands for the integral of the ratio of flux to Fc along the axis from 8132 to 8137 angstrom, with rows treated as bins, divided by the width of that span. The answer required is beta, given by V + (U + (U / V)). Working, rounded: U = 1.01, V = 0.95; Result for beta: 3.02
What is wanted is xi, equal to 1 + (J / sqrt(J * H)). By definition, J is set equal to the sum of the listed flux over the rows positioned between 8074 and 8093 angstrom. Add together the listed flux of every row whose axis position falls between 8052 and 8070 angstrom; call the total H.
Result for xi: 1.993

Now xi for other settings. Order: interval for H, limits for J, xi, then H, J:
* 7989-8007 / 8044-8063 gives 2.004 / 289.0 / 291.2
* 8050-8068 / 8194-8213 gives 1.969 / 292.7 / 274.7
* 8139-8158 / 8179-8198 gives 1.951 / 290.7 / 263.1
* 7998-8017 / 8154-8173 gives 1.996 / 290.3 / 288.1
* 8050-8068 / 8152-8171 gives 1.993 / 292.7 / 288.4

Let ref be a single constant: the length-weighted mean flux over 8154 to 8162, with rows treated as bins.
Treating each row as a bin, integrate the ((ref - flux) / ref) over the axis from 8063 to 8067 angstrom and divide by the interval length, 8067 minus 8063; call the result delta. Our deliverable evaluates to -0.010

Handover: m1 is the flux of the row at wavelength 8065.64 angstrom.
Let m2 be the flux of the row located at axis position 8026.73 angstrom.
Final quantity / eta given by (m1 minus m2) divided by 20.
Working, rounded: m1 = 29.01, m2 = 28.83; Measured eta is 0.009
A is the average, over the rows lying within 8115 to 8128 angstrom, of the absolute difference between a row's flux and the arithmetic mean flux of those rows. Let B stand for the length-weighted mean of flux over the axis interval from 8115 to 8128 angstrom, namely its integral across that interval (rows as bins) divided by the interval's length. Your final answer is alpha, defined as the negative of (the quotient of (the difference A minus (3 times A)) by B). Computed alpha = 0.0047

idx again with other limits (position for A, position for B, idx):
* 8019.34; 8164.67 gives 0.99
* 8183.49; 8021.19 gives 1.13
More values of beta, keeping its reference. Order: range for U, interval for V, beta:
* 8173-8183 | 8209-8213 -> 2.93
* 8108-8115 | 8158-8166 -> 3.01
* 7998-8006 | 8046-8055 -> 2.97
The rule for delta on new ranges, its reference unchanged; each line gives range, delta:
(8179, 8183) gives 0.071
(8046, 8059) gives -0.011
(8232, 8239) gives -0.010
